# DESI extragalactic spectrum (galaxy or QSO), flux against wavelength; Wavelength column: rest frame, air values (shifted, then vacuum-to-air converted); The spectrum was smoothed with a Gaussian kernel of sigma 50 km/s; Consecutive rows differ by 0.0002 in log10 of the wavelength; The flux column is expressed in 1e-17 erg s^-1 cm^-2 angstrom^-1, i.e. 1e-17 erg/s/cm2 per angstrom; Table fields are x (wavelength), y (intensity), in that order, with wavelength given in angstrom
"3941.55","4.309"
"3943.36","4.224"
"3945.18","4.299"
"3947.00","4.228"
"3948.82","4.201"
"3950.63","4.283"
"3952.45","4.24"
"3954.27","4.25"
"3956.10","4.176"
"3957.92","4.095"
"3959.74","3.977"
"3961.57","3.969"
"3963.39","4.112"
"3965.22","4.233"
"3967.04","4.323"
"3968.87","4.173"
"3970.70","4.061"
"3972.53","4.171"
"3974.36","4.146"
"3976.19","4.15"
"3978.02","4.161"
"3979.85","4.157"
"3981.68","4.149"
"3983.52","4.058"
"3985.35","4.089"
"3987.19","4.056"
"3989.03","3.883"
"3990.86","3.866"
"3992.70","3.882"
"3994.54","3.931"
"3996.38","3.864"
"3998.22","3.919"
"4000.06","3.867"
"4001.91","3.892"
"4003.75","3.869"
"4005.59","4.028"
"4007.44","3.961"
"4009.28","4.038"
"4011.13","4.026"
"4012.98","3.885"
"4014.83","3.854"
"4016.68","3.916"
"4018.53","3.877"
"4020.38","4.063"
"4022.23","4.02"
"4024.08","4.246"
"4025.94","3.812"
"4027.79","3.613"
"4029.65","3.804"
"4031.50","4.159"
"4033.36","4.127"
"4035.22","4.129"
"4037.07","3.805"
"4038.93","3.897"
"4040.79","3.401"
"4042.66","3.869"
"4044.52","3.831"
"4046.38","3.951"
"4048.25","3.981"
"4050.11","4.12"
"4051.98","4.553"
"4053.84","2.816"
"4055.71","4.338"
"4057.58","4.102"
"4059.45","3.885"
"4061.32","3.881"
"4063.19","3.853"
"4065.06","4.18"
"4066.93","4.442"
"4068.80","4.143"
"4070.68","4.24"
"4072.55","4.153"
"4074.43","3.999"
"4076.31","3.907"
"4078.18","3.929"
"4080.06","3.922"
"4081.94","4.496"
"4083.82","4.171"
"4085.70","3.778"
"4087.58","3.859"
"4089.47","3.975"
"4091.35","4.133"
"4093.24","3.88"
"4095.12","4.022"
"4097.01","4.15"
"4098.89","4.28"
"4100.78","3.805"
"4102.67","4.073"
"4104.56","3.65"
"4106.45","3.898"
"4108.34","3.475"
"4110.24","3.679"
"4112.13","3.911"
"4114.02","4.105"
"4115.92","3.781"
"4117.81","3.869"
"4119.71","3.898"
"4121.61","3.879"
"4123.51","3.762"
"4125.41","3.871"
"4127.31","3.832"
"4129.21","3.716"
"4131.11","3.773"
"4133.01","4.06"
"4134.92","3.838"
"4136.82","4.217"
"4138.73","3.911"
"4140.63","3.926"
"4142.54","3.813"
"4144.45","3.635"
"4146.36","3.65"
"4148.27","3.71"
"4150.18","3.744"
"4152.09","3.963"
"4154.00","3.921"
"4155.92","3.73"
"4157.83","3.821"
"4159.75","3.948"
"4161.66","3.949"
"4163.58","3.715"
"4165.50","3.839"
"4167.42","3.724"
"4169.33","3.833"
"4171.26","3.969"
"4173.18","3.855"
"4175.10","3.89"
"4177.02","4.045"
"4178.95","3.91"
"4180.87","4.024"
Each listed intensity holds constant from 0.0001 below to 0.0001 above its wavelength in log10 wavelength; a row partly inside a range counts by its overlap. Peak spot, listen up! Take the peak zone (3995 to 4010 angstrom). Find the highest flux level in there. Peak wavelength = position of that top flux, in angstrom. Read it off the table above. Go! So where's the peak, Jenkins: 4009.28 angstrom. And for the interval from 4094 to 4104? 4098.89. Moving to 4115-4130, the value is 4119.71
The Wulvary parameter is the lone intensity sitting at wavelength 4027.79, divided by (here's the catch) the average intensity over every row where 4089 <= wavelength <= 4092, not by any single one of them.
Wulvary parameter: 0.89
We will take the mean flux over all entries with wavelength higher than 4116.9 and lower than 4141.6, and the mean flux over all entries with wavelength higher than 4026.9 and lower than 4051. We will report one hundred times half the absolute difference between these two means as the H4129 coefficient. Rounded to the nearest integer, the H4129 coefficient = 1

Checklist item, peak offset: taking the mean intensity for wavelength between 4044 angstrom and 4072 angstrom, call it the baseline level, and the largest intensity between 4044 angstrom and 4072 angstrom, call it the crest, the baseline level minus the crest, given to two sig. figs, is -0.53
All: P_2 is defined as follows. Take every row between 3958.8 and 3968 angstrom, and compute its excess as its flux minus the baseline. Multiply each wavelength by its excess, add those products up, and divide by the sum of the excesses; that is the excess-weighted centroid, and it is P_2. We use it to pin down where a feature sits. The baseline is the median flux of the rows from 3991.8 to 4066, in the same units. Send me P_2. 3965.0 angstrom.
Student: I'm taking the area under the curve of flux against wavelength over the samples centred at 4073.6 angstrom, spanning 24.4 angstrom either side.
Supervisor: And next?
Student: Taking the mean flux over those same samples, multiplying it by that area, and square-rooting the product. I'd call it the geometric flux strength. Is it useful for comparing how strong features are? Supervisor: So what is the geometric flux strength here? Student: 28.2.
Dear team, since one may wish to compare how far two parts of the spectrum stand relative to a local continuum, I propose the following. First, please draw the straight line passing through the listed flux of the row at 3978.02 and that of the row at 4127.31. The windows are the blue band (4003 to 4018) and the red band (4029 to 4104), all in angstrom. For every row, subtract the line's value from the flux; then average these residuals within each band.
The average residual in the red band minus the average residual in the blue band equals 0.177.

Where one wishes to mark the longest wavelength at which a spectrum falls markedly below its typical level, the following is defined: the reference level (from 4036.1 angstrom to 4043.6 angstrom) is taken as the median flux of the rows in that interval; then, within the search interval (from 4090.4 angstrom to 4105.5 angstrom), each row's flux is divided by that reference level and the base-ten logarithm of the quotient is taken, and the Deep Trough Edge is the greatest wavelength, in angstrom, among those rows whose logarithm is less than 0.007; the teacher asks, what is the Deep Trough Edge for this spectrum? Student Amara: 4104.56 angstrom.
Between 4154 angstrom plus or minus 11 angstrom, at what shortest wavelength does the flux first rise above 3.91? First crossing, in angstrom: 4152.09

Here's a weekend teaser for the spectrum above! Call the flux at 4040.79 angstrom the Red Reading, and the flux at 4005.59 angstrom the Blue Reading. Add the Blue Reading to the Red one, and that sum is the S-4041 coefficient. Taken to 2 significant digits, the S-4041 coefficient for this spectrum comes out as 7.4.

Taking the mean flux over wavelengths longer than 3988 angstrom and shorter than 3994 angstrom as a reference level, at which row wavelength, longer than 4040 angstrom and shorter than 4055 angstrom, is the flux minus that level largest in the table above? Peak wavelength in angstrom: 4051.98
